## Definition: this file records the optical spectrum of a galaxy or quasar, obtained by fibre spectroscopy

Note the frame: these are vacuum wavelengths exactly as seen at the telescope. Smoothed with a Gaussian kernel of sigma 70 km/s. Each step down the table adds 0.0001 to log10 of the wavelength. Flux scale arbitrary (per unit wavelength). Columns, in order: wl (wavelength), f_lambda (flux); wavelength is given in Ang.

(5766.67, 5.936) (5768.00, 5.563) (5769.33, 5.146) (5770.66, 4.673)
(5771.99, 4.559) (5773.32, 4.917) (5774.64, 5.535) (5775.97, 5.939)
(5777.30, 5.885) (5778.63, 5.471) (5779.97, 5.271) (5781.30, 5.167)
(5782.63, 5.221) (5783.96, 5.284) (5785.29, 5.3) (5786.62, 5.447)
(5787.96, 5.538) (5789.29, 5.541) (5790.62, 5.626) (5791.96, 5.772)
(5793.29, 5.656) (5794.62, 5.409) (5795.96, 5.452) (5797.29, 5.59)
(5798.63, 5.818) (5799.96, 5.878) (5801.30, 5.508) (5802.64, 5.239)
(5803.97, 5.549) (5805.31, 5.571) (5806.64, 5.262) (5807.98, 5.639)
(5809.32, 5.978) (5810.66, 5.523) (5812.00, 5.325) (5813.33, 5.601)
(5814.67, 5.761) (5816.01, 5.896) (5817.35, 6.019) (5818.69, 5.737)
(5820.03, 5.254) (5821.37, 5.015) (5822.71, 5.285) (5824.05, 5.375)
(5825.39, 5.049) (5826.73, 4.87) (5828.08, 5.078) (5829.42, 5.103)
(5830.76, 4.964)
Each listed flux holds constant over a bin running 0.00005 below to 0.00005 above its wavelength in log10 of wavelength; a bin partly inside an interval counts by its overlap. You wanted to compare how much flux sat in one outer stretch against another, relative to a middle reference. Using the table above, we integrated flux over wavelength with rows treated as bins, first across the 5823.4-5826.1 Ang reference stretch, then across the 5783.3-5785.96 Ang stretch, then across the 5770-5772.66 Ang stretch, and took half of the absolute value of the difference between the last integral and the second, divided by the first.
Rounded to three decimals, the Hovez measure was 0.065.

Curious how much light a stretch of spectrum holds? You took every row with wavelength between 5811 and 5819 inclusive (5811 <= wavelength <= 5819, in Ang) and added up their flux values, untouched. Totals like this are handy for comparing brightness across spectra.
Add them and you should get 34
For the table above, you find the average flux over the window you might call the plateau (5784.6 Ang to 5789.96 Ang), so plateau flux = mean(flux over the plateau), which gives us 5.46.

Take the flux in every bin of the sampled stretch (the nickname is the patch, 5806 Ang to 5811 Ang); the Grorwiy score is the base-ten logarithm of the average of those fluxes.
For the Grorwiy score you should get 0.748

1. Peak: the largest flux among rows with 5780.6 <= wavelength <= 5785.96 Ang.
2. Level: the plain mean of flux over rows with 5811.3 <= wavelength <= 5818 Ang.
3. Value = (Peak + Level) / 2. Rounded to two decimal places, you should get 5.51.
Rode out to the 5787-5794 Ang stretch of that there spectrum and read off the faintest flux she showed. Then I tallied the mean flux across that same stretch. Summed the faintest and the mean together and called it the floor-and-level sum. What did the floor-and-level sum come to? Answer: 11.2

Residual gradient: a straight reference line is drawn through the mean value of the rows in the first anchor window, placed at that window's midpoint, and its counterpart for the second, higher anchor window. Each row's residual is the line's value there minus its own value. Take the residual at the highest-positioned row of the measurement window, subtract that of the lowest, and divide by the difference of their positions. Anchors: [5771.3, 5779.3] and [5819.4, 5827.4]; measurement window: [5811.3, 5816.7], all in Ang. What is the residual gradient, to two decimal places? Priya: -0.15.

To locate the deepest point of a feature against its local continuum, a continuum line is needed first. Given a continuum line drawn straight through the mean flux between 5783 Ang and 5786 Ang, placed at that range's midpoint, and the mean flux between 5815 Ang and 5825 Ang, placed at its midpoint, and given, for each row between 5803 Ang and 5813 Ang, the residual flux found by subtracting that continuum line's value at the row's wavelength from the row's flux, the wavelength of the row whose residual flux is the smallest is 5806.64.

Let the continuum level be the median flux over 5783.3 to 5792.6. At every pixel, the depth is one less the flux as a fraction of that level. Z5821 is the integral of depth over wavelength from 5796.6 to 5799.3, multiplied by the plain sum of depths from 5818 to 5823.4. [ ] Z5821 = -0.012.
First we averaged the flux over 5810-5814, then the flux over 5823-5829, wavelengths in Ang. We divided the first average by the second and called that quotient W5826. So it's 1.08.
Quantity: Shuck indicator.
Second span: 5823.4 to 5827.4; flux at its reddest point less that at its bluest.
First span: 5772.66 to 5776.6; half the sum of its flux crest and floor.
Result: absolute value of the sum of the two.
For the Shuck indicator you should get 4.92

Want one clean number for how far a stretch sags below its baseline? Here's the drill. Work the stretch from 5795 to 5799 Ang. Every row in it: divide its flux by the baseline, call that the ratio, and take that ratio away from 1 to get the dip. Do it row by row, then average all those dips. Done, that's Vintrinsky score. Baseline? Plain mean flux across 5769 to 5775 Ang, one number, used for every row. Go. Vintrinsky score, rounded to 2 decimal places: -0.13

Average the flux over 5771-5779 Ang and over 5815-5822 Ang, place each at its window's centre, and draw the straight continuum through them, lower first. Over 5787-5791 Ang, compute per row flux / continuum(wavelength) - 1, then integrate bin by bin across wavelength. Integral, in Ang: 0.09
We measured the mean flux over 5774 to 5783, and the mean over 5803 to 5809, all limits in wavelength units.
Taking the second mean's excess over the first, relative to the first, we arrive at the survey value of 0.00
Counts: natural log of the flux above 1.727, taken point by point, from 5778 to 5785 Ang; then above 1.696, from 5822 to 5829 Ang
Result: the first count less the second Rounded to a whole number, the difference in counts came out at 0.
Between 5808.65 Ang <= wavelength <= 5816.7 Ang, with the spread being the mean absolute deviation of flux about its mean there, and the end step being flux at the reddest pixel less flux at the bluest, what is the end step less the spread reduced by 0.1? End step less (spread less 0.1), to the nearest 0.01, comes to -0.18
